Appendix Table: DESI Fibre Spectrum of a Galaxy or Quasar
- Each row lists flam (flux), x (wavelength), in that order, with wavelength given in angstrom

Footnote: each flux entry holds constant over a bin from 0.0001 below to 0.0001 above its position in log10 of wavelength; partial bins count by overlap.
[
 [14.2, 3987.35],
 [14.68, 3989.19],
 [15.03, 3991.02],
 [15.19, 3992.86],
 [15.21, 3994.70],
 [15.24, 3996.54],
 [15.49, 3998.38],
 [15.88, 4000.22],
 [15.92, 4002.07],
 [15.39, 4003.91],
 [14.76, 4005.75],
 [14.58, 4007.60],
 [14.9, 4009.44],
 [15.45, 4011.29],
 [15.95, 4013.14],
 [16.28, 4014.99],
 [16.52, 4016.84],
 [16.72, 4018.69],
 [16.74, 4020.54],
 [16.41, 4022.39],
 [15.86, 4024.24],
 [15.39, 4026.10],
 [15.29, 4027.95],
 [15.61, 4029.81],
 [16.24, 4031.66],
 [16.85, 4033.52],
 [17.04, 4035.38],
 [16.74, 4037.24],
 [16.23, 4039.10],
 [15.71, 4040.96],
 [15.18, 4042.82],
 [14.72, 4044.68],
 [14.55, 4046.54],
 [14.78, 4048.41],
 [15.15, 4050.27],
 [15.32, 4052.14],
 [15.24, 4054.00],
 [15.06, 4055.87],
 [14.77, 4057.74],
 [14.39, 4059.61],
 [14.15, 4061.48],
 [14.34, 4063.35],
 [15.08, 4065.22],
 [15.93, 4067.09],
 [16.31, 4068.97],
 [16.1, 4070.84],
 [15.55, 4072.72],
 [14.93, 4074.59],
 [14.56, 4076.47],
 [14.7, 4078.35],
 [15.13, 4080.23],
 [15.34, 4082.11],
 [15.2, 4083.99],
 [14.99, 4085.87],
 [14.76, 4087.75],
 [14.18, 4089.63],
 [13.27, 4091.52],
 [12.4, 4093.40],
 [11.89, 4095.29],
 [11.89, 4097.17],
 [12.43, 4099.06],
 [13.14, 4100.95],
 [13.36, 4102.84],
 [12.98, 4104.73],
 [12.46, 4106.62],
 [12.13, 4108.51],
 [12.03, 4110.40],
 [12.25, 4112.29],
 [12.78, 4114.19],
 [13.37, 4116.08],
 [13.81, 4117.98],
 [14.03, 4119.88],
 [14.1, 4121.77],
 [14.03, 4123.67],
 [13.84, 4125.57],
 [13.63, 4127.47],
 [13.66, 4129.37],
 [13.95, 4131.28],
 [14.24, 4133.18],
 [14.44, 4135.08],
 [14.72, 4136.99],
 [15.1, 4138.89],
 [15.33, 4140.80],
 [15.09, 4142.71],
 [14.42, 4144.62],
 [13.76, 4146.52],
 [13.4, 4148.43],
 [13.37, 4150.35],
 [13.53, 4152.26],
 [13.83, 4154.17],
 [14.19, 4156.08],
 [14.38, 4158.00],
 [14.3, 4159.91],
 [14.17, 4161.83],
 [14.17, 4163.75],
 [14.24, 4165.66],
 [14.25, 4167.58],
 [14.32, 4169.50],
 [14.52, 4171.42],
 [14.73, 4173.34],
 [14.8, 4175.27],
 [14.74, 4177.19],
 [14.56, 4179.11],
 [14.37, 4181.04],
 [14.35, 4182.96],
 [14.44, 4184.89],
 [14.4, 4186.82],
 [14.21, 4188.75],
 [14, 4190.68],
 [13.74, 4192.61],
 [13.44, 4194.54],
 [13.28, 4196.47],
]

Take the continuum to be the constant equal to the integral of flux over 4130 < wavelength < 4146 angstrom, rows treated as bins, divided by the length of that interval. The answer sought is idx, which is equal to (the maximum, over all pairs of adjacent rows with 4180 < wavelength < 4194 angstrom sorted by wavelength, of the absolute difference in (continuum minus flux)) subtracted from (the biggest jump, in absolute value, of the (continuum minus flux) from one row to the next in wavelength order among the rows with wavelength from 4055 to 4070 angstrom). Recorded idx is 0.59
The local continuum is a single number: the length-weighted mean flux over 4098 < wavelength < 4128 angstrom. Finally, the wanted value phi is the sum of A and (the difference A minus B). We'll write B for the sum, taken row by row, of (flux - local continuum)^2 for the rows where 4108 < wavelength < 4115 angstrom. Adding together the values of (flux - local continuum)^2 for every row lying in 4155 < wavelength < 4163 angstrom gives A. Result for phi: 7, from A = 5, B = 3.2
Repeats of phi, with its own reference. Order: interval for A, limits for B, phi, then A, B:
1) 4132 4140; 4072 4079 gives 5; 9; 13.5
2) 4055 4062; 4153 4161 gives 13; 9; 4.5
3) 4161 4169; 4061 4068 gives -5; 5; 14.0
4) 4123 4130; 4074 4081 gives -8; 2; 11.6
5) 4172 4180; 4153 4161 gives 15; 10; 4.5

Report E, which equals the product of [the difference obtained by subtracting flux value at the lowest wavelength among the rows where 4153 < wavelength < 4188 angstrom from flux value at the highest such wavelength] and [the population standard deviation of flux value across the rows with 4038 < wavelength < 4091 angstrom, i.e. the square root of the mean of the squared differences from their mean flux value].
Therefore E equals 0.3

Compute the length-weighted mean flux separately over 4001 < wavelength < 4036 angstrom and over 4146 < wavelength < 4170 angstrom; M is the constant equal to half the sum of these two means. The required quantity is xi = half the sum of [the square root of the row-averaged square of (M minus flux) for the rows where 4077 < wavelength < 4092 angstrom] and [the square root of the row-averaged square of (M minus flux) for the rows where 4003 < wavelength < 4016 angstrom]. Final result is 0.69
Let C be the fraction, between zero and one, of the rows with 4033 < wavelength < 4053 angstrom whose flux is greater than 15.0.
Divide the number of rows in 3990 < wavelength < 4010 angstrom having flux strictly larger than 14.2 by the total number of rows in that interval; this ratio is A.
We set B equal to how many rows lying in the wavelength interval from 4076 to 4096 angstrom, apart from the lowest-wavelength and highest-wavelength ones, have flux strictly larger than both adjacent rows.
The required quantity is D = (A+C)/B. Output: 1.7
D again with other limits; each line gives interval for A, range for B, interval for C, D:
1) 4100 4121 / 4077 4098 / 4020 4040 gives 1.0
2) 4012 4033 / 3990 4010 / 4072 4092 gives 1.4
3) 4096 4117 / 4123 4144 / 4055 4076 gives 0.5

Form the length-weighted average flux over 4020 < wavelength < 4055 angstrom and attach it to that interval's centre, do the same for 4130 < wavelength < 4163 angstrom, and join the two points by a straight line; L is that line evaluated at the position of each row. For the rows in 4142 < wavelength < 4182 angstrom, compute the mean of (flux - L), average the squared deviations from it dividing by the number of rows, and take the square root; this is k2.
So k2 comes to 0.5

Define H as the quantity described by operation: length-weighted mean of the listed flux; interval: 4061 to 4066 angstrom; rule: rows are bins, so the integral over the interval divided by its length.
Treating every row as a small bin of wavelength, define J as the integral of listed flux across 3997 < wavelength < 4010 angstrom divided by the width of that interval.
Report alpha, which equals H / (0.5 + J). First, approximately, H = 14.5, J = 15.3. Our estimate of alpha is 0.92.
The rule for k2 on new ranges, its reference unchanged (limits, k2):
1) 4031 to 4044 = 0.6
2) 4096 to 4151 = 1.1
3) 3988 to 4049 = 0.8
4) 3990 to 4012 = 0.4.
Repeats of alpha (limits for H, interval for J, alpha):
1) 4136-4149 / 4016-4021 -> 0.85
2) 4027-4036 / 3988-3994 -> 1.05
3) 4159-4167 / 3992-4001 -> 0.89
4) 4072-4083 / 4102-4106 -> 1.10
